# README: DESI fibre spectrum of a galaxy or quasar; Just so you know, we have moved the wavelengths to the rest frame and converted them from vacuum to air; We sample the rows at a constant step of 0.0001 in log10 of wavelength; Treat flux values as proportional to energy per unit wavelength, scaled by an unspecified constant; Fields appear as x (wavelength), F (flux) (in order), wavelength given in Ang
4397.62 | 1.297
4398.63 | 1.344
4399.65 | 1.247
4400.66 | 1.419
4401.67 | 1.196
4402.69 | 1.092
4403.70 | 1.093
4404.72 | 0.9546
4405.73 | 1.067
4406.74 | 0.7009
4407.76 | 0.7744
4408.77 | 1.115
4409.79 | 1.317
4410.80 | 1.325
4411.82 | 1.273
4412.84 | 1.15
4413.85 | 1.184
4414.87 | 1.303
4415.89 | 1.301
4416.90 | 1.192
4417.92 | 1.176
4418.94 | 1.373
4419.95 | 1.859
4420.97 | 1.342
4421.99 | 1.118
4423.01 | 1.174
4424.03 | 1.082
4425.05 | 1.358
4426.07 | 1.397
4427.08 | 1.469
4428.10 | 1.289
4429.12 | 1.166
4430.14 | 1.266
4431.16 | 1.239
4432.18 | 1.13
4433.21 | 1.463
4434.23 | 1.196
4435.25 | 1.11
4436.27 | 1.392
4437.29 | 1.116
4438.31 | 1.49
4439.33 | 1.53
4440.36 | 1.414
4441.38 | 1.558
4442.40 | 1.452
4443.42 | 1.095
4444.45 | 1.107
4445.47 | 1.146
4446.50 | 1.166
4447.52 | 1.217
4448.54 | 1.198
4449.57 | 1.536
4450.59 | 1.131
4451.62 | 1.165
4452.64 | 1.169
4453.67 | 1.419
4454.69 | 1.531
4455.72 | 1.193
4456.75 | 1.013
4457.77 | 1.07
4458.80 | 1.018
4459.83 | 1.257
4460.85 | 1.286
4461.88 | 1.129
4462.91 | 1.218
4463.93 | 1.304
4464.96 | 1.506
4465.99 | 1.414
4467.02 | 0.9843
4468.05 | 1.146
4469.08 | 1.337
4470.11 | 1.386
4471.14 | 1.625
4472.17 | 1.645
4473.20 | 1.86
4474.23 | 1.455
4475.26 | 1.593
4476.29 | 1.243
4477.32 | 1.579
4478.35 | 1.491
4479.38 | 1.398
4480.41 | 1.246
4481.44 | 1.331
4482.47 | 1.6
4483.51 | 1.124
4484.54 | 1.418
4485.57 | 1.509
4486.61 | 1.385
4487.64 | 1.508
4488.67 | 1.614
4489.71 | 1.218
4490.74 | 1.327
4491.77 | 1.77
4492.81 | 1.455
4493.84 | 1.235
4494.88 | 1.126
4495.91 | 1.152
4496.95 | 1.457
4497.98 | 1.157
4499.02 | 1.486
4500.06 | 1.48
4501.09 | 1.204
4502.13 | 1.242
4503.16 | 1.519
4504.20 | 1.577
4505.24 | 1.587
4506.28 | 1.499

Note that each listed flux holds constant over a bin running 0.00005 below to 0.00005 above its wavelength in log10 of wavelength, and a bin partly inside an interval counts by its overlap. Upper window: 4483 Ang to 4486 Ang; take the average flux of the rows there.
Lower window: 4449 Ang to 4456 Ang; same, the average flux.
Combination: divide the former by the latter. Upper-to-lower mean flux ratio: 1.03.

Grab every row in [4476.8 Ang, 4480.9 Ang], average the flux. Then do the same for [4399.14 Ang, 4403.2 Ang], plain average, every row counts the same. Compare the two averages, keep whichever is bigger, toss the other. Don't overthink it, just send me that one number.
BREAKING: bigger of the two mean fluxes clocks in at 1.43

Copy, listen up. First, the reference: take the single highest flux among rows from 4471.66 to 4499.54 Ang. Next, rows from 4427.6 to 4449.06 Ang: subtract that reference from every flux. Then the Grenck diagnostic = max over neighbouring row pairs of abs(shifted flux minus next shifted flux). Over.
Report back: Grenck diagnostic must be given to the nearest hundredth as 0.37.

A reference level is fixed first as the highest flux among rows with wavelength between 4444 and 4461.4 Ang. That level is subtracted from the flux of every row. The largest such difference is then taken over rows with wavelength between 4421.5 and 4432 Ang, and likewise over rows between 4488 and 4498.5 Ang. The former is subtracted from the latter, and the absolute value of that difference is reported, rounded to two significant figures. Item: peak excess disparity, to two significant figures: 0.30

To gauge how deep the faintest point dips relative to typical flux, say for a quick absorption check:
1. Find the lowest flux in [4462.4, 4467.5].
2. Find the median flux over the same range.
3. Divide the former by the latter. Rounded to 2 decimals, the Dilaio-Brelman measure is 0.75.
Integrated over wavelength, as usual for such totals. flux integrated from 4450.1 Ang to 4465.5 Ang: 18.9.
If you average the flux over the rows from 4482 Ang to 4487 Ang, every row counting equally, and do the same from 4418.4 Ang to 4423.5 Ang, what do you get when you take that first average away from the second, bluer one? -0.03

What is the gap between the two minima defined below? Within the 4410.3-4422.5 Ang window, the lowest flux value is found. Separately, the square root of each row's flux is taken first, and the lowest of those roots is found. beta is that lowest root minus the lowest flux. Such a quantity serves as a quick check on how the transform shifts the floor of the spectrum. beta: -0.061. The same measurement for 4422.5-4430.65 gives -0.042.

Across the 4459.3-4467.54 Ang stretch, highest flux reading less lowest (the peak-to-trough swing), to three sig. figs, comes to 0.522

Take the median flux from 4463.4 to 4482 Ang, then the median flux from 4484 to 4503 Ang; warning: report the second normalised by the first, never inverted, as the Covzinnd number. 1.00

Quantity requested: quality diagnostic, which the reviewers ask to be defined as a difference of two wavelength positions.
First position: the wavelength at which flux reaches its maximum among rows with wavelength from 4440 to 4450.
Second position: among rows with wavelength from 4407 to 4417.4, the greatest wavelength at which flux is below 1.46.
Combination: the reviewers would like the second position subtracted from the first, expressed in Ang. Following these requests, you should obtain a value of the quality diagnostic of 24.5 Ang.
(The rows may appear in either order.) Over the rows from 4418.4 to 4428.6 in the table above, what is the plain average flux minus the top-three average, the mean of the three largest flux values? -0.229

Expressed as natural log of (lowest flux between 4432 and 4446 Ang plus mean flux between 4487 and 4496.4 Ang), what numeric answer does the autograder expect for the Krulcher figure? 0.906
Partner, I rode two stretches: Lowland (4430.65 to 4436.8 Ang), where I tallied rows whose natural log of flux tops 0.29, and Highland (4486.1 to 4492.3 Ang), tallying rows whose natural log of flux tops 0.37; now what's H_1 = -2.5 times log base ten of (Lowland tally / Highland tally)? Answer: 0.44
